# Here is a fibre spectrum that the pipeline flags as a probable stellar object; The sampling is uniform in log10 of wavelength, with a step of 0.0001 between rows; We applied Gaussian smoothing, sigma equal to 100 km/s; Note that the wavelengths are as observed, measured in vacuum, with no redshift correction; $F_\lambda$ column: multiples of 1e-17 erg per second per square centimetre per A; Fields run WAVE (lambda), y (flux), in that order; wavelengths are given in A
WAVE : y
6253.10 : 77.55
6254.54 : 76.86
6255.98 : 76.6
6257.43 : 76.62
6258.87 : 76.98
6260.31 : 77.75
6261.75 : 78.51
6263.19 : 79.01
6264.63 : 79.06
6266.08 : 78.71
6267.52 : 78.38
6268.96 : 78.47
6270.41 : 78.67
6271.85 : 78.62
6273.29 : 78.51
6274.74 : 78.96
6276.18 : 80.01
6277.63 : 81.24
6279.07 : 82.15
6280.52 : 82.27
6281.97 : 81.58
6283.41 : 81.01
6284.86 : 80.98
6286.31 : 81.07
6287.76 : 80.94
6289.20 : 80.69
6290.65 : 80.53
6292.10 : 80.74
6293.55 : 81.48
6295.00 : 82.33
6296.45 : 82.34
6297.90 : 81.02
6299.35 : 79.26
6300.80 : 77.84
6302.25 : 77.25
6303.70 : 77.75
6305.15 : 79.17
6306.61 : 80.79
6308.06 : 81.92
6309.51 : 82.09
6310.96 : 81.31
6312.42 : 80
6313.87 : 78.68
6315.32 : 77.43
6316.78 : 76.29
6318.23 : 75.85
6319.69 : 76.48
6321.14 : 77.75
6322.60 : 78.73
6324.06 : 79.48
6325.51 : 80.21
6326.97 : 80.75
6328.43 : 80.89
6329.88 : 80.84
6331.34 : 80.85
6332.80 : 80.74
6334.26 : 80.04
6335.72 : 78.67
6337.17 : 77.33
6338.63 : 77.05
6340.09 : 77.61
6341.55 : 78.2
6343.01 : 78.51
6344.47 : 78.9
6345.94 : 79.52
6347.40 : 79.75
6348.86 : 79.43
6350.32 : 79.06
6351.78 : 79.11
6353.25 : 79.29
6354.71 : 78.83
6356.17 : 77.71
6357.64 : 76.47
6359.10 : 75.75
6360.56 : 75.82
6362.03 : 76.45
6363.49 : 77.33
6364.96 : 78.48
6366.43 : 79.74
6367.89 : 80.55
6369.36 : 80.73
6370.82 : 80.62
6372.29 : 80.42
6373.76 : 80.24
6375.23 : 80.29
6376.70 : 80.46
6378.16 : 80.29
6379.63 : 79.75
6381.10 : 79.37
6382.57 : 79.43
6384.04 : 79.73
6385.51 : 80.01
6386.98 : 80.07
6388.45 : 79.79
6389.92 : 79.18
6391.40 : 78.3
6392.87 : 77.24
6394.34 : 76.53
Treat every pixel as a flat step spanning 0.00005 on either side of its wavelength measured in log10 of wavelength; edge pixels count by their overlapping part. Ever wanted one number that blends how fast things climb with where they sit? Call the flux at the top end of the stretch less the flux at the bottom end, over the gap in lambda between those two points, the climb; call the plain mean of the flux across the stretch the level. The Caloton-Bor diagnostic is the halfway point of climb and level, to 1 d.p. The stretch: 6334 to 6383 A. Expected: 39.4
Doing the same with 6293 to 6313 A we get 40.1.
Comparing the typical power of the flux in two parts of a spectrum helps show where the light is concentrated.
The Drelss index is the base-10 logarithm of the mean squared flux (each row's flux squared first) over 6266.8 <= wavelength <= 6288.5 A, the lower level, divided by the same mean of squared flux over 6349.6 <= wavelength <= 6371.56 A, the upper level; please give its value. 0.020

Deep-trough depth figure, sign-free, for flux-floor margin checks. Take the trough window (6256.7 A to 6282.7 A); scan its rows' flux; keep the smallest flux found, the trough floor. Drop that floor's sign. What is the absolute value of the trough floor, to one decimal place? 76.6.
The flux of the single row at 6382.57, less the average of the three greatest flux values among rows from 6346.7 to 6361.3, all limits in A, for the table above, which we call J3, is -0.1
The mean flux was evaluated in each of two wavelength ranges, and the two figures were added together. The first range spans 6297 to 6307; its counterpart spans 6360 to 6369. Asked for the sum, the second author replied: 157.1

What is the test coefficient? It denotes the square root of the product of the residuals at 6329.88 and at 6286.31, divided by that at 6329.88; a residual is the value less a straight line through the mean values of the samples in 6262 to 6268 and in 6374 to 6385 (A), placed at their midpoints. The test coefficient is 1.2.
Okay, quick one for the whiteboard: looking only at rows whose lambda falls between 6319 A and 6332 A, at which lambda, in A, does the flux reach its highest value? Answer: 6328.43 A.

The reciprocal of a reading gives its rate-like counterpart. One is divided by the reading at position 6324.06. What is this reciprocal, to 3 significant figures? 0.0126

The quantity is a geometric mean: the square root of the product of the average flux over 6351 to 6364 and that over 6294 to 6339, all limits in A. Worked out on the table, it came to 78.4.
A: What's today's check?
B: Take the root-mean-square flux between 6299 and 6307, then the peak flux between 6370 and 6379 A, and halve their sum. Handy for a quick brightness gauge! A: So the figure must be 79.7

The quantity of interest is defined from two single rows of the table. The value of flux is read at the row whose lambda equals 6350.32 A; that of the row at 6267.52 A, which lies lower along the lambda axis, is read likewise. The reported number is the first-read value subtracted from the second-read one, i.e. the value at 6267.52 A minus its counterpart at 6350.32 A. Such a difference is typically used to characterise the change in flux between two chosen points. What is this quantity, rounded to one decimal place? -0.7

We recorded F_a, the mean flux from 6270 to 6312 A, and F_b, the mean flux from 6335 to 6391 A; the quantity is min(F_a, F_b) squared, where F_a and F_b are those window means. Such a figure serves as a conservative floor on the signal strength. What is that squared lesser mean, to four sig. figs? 6232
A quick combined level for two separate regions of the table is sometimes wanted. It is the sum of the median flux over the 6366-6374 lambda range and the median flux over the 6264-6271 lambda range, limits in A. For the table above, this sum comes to 159.2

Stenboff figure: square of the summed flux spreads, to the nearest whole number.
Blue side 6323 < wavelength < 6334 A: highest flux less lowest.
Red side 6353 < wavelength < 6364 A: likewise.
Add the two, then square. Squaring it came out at 25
